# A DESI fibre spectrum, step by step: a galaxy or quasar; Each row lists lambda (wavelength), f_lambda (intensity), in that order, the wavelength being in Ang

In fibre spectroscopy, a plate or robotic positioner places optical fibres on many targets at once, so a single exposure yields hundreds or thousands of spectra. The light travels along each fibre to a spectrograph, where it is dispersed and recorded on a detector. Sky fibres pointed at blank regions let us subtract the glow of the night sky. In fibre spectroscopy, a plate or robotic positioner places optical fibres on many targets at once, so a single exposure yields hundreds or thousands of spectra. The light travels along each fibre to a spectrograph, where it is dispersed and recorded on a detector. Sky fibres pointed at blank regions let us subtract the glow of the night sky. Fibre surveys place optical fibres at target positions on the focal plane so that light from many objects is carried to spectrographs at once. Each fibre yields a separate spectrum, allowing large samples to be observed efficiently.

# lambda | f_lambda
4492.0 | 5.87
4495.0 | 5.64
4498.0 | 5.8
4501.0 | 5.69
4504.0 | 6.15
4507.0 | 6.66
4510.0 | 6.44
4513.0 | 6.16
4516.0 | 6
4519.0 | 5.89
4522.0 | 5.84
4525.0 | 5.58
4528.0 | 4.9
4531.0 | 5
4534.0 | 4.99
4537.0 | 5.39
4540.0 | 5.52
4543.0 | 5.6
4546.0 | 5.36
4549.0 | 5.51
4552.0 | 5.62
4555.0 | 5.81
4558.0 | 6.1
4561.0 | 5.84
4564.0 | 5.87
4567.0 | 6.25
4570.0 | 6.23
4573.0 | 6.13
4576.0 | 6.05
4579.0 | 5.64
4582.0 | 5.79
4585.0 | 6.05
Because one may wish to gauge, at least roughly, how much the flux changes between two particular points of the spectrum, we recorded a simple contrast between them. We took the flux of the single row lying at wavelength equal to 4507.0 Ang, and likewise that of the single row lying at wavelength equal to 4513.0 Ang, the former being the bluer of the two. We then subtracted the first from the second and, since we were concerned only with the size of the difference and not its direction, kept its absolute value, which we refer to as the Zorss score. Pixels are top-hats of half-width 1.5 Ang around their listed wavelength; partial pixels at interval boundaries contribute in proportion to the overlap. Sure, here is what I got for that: 0.50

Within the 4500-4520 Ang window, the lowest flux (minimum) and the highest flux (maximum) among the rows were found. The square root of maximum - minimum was 1.0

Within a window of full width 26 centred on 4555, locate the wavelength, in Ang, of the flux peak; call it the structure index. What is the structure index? 4567.0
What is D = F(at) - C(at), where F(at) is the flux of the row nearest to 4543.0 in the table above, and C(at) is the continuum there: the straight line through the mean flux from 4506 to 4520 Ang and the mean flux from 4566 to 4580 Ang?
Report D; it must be -0.55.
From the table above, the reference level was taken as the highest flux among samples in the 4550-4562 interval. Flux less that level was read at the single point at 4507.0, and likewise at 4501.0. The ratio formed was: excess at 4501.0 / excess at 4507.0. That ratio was -0.7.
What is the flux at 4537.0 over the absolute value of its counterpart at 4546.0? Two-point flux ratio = 1.01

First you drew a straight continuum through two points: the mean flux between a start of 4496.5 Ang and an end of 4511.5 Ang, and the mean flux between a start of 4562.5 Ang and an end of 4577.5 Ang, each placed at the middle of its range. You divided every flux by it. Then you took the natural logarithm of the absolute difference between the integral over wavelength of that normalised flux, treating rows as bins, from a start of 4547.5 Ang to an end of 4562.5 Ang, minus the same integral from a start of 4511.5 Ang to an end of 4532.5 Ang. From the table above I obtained 1.6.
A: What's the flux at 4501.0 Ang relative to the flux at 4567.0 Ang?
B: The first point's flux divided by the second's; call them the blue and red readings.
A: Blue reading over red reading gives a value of 0.91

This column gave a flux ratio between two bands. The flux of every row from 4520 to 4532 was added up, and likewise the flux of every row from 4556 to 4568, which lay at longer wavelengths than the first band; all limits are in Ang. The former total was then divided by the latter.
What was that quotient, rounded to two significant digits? 0.89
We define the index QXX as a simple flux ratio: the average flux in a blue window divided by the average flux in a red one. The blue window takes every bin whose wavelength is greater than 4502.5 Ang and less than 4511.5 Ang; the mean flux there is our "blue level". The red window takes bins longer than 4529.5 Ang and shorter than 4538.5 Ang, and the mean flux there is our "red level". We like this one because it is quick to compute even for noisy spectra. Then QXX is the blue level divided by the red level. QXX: 1.25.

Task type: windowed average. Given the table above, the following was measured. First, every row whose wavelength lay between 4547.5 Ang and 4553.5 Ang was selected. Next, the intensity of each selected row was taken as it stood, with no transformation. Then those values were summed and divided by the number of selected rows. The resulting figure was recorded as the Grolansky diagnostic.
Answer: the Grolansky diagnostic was 5.6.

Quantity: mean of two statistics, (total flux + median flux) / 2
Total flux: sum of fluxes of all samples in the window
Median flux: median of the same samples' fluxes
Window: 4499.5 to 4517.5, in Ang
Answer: 21.6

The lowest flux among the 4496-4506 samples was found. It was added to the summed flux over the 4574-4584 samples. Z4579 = 23.2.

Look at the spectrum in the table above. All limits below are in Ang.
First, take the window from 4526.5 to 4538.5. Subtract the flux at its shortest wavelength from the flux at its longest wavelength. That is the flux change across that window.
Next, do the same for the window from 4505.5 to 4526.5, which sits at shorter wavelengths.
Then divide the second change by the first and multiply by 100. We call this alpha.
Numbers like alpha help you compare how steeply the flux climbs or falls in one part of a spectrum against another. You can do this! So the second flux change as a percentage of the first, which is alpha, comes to -220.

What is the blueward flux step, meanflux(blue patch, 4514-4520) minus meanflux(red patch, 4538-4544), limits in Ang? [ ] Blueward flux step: 0.4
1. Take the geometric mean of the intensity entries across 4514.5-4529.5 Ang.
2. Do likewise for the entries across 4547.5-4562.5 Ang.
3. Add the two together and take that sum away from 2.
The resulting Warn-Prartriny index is -9.40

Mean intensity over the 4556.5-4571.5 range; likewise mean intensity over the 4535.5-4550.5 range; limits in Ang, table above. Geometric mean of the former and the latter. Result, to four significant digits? 5.760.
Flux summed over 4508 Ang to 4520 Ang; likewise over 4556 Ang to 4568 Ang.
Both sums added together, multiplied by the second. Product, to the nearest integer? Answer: 1168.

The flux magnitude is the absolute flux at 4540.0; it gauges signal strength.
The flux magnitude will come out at 5.52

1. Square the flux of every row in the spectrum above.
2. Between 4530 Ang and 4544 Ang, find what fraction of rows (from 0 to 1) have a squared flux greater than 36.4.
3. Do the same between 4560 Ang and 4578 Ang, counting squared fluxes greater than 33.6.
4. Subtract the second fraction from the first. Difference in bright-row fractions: -1.0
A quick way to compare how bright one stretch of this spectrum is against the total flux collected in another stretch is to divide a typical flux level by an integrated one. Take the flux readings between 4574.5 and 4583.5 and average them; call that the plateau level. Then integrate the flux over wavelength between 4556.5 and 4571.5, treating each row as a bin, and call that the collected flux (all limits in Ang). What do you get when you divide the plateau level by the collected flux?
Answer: 0.064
